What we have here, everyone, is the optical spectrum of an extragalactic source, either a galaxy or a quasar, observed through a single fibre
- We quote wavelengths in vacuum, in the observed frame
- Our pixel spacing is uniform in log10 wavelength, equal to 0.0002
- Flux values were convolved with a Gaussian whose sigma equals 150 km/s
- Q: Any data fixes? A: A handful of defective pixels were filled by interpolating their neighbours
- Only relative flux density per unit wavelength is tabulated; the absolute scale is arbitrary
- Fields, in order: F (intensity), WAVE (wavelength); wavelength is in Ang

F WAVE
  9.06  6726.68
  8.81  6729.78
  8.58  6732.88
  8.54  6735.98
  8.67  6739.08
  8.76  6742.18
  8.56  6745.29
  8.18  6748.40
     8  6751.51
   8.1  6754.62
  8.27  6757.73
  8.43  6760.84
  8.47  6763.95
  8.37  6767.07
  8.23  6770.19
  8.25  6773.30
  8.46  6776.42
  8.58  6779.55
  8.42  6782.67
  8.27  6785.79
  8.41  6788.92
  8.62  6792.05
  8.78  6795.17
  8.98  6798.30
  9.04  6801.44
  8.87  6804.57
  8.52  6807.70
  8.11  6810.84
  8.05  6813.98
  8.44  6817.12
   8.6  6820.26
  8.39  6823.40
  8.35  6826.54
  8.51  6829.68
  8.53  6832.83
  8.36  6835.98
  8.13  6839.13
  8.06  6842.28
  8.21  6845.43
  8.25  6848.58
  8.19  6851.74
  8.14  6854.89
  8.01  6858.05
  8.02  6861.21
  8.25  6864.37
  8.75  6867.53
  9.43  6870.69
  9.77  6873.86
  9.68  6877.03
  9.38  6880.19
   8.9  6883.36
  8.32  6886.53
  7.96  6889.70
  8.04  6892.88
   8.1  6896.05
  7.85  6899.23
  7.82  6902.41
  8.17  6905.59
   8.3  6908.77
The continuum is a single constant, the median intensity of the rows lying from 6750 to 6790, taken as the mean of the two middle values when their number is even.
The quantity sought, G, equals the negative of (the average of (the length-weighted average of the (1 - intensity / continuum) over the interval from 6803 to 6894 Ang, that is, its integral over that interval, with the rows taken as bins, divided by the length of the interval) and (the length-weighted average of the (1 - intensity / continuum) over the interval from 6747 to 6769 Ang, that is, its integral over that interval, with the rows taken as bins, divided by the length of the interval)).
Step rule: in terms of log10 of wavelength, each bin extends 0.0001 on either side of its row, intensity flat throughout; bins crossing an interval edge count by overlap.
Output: 0.001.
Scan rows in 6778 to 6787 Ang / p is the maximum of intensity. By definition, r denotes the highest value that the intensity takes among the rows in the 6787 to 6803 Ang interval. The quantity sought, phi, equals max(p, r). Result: 9.0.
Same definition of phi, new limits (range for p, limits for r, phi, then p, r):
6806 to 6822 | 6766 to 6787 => 8.6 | 8.6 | 8.58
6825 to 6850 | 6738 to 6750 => 8.8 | 8.53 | 8.76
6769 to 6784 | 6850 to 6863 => 8.6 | 8.58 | 8.19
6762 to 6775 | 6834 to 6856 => 8.5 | 8.47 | 8.36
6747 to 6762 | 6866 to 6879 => 9.8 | 8.43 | 9.77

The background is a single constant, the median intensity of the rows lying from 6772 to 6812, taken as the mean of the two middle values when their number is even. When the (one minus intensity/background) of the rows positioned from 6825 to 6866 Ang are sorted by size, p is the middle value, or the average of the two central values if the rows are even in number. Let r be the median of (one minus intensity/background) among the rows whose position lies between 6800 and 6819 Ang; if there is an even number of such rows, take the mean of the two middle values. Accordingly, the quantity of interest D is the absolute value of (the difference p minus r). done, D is 0.0317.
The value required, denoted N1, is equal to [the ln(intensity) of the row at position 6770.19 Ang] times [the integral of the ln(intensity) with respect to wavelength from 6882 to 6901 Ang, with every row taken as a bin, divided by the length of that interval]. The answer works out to 4.43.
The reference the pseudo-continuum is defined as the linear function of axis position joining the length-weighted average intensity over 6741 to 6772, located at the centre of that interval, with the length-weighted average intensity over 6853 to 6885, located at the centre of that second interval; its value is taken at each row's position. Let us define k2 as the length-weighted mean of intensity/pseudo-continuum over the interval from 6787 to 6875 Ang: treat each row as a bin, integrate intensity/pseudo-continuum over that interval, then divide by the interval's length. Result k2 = 0.98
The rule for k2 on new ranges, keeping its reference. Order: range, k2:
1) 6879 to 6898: 0.94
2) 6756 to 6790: 1.00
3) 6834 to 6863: 0.93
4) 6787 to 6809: 1.03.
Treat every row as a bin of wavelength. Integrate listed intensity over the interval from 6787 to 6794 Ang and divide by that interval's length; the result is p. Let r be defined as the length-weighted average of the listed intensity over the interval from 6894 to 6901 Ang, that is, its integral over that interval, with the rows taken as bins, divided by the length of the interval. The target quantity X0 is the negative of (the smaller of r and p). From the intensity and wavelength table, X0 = -7.97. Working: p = 8.52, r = 7.97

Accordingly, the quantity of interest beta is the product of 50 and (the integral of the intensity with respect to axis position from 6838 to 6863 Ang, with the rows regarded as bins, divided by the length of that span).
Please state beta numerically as 406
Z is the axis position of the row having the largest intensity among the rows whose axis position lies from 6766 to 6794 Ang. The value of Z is 6792.05 Ang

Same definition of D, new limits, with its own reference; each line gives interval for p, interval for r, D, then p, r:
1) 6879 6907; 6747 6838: 0.0376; 0.05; 0.01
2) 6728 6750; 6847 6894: 0.0387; -0.01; 0.03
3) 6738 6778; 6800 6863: 0.0082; 0.02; 0.03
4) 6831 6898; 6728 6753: 0.0376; 0.03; -0.01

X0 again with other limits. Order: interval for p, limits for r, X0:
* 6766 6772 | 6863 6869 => -8.30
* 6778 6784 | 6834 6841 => -8.25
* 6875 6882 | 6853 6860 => -8.08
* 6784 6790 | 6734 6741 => -8.34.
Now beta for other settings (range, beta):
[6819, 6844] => 418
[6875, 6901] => 427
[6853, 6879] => 438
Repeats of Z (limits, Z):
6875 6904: 6877.03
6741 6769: 6742.18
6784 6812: 6801.44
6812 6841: 6820.26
